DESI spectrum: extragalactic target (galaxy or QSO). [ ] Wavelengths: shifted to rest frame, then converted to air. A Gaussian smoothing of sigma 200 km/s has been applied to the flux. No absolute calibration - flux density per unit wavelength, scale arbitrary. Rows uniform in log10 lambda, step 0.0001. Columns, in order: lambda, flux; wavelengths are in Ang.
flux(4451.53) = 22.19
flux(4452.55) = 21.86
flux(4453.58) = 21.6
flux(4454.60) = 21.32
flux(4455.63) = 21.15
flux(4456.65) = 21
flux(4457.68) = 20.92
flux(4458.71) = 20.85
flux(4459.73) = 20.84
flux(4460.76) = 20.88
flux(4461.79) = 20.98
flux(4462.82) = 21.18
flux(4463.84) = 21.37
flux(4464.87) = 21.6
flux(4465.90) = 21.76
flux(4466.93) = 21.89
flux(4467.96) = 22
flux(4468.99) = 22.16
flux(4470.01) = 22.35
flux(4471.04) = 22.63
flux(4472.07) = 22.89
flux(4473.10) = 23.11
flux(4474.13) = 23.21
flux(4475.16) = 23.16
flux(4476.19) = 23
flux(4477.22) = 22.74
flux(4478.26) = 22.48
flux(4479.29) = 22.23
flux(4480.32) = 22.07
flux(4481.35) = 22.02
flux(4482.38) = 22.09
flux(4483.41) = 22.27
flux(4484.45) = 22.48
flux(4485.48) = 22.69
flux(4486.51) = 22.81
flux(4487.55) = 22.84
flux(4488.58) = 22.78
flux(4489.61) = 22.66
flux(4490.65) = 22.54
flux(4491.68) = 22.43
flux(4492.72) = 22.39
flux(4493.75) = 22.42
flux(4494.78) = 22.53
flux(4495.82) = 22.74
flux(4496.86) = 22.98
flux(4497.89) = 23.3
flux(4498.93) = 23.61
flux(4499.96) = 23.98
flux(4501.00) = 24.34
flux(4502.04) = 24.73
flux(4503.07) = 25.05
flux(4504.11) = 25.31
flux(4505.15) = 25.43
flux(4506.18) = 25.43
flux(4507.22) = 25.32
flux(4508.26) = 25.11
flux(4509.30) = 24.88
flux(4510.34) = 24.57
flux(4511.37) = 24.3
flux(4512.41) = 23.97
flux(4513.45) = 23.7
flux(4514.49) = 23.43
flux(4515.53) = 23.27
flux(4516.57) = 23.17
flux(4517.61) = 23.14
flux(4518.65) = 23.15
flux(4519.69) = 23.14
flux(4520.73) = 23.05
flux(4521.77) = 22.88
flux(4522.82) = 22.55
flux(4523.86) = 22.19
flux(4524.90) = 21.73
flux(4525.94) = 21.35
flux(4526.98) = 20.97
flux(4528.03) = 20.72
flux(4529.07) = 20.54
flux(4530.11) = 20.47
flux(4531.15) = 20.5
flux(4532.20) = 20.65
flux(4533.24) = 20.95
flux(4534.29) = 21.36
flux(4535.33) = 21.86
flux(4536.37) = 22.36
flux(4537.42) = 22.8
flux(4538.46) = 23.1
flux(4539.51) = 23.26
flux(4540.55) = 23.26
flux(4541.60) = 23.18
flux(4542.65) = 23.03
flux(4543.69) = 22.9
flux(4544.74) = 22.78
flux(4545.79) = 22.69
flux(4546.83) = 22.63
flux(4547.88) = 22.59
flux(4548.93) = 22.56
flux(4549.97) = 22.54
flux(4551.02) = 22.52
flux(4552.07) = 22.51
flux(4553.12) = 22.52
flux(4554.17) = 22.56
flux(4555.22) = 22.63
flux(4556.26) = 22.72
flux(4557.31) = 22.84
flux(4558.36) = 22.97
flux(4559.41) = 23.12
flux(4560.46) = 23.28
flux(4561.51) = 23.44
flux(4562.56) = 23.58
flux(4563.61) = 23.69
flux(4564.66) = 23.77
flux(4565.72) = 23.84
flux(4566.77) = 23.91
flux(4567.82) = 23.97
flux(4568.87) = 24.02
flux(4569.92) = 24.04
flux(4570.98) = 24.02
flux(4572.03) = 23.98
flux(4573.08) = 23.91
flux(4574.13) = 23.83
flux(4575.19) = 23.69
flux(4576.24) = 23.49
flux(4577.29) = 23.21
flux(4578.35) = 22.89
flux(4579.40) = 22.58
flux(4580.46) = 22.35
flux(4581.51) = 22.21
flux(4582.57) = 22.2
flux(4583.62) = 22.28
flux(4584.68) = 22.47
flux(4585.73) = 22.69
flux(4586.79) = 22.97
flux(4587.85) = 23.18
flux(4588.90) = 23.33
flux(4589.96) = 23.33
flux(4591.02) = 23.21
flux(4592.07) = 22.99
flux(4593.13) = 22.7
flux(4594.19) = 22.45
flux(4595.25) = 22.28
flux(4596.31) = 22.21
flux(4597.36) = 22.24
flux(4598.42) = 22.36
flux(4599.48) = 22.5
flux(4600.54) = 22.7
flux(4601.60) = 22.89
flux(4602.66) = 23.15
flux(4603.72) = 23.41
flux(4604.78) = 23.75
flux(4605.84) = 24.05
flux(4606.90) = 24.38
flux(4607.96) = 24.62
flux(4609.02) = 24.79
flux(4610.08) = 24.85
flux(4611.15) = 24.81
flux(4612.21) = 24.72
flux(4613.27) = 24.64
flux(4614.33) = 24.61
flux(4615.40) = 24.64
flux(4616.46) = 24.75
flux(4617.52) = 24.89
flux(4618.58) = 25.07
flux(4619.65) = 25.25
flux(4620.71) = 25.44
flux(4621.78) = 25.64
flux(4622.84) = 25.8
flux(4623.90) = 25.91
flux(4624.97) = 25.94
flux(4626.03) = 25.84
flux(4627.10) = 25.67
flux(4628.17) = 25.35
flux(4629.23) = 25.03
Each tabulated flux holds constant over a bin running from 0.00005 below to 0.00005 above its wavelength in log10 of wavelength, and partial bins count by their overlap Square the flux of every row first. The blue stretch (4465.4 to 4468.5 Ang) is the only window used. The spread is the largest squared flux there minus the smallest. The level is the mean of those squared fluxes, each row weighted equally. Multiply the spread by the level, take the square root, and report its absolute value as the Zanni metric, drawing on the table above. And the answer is 71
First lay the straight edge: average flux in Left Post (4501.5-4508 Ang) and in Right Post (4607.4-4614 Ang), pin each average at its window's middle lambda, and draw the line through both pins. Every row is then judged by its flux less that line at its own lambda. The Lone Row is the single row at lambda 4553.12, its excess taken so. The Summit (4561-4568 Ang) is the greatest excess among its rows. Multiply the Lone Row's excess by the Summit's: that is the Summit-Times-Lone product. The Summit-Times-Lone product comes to 2.4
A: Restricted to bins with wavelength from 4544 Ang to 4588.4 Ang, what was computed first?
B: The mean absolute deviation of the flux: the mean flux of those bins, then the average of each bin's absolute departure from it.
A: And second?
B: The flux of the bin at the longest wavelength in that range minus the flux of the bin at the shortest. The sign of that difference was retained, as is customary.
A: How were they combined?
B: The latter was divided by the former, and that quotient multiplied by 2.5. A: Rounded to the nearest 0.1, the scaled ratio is 1.9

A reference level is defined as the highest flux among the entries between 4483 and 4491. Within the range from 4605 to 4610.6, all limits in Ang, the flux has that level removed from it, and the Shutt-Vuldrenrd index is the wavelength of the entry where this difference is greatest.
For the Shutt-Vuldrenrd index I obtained 4610.08 Ang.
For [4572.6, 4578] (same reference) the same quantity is 4573.08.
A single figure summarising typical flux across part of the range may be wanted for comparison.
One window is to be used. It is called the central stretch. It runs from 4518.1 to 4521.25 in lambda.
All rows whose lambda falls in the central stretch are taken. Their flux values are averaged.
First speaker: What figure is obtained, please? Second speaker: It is 23.1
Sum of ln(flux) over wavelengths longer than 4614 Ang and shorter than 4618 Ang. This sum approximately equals 12.8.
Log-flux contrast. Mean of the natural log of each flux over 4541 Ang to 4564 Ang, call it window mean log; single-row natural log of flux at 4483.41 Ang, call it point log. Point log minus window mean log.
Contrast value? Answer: -0.027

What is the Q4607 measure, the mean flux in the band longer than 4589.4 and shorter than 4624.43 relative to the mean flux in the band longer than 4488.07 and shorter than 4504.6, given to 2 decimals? 1.03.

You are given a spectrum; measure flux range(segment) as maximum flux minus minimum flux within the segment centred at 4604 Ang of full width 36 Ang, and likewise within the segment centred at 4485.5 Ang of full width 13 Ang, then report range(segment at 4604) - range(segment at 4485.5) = 2.6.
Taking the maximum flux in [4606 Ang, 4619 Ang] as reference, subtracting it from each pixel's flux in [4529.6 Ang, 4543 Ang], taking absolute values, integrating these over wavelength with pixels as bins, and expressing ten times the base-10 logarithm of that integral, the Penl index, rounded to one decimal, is 16.1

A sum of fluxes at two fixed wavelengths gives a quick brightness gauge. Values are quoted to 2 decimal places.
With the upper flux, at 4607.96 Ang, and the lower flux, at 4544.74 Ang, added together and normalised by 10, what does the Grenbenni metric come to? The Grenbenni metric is 4.74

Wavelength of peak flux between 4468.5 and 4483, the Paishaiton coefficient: 4474.13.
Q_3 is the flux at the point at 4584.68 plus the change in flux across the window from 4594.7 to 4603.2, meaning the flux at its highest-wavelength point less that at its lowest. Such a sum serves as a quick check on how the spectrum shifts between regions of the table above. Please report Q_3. 23.3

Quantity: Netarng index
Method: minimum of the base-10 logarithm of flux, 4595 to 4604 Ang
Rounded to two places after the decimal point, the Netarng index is 1.35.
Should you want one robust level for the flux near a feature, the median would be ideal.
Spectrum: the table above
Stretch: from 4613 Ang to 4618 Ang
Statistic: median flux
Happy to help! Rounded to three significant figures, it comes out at 24.6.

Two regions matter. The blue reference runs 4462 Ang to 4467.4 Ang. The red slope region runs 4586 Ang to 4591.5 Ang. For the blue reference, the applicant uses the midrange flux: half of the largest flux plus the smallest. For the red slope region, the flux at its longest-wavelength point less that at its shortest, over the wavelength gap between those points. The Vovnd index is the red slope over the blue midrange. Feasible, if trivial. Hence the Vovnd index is 0.003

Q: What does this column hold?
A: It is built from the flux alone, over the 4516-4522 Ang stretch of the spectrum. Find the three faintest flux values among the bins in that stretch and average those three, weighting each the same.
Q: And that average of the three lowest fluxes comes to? 23.0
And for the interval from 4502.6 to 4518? 23.2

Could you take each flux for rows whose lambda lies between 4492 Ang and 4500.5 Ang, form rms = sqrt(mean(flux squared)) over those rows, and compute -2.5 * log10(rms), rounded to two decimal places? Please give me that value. -3.40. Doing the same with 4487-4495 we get -3.38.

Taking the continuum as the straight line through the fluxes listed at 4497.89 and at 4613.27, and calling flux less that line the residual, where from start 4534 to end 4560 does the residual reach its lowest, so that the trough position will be 4534.29 Ang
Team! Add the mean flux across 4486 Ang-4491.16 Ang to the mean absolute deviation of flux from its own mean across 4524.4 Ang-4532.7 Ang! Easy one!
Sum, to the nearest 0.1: 23.1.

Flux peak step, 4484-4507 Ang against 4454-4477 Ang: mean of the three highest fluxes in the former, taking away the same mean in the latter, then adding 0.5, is 2.7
